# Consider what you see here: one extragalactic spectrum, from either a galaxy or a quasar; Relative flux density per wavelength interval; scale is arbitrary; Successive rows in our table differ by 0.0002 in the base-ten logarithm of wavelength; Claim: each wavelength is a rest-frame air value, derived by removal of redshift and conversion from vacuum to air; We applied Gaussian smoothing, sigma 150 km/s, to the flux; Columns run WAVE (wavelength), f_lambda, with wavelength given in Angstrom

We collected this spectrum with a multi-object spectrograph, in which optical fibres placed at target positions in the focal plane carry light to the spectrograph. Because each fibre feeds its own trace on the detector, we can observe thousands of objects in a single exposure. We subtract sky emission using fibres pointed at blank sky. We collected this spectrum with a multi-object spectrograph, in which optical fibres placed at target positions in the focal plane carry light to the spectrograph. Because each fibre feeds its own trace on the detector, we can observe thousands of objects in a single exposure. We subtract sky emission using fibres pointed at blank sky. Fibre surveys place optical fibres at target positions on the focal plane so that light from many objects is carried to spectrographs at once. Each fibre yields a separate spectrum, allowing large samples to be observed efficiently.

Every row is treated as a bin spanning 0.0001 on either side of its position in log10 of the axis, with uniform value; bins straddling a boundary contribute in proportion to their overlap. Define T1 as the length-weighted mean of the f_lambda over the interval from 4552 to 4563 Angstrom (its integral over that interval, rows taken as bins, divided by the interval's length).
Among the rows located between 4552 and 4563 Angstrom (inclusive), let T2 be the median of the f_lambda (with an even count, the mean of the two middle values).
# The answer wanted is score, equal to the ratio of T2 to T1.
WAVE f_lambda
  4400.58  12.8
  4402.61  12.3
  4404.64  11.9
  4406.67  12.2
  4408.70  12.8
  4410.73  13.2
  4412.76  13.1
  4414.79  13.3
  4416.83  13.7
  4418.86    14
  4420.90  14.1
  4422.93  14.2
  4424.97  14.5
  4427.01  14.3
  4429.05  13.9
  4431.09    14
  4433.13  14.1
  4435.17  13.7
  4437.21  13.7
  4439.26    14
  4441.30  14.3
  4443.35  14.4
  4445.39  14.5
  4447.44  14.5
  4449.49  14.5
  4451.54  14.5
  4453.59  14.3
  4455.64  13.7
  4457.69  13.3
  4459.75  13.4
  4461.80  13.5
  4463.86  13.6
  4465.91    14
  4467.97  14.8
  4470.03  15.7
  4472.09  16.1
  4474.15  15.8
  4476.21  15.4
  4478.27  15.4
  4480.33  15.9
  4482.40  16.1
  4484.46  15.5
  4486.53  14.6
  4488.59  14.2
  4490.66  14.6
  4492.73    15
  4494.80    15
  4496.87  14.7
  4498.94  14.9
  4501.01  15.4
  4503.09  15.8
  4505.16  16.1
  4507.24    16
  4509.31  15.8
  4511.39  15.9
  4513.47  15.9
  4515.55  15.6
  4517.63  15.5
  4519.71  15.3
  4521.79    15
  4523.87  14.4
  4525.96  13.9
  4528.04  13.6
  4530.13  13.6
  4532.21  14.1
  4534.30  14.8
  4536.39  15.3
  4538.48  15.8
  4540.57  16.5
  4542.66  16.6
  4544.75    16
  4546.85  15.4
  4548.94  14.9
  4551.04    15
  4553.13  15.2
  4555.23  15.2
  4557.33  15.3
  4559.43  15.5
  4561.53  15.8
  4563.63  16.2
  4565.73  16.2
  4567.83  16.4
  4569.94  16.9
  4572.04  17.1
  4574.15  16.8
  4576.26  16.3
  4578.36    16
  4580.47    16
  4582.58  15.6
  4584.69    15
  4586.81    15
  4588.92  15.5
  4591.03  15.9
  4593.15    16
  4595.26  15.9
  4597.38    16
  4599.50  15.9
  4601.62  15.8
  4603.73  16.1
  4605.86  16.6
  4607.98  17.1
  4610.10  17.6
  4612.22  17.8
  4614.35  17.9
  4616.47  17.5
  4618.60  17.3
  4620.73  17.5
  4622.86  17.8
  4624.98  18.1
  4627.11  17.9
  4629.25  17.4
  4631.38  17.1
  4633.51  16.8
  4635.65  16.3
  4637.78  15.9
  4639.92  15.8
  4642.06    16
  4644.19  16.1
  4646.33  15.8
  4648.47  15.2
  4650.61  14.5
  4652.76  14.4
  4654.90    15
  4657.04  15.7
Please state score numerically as 0.99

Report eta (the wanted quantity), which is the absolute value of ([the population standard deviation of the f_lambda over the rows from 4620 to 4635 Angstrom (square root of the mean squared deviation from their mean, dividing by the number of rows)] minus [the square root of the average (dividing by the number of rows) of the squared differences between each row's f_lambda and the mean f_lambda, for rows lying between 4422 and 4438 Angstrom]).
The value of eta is 0.16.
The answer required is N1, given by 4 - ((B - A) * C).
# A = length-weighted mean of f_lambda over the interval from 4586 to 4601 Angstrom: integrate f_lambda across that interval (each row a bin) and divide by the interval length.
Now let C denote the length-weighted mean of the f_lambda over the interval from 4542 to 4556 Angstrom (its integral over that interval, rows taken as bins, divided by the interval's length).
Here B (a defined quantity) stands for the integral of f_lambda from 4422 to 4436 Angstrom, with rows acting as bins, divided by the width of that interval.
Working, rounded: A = 15.8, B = 14.1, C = 15.4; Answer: 30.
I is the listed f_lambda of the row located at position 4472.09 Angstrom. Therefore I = 16.1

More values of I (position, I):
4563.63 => 16.2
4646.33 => 15.8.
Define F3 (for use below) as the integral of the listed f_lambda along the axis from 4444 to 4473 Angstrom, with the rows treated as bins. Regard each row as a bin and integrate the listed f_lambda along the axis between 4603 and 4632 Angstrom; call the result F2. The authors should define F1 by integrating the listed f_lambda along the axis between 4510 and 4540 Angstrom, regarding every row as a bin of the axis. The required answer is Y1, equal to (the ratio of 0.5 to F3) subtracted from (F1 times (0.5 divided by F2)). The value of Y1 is 0.44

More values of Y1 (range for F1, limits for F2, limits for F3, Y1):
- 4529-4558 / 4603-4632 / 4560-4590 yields 0.44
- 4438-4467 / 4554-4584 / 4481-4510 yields 0.42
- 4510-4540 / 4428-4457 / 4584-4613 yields 0.55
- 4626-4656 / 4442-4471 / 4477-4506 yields 0.58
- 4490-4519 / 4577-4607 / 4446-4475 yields 0.47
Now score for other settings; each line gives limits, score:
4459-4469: 0.98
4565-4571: 0.99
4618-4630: 1.00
